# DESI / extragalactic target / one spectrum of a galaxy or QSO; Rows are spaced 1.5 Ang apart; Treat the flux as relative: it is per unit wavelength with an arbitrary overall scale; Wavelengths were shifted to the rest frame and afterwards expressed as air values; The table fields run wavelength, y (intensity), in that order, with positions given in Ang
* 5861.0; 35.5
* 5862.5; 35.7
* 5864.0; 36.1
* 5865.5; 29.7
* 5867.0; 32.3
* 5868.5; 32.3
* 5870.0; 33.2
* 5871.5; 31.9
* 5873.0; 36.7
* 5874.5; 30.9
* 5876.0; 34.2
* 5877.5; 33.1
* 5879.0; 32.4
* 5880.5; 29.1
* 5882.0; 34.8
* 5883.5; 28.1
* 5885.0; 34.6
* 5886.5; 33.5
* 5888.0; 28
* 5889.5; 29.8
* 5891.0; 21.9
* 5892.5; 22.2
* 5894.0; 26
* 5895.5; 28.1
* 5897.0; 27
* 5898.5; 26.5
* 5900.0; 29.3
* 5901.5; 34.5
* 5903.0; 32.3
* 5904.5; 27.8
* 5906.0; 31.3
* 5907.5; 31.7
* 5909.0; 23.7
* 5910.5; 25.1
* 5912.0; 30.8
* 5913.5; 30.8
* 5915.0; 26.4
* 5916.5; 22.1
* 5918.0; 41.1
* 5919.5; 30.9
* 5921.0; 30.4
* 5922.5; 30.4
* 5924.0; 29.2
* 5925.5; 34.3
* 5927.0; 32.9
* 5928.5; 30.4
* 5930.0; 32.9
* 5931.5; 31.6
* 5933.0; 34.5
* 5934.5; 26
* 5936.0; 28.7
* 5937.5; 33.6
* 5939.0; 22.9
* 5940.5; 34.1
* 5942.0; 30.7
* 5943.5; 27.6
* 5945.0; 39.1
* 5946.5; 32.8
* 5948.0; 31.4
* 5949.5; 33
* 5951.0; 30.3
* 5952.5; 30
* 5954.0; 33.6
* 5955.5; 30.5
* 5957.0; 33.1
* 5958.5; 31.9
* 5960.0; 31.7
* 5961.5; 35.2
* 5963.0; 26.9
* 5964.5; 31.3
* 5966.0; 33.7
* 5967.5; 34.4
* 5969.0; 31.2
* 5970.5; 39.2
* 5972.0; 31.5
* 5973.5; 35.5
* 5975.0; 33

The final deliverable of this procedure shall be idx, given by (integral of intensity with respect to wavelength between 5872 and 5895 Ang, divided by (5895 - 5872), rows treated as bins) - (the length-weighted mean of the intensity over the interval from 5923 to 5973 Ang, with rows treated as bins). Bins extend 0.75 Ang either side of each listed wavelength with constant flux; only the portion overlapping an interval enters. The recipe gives -1.5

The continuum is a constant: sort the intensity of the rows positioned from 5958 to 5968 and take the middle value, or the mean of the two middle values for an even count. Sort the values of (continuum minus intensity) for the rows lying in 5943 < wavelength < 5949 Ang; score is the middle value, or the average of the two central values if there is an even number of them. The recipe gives -0.2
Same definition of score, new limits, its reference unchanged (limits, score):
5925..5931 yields -1.0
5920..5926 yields 1.5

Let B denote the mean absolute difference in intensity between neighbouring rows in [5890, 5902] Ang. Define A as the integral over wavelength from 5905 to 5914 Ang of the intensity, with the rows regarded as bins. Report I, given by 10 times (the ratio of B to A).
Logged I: 0.09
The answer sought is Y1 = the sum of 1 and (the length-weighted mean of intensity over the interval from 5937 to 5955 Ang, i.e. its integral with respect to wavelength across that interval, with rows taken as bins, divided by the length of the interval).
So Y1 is 32.5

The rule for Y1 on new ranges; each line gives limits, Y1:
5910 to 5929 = 31.4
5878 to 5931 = 30.7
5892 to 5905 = 29.3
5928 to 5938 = 32.1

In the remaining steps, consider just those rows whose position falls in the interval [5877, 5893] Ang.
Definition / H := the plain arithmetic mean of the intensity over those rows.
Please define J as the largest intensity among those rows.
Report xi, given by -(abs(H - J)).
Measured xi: -5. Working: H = 29.8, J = 34.8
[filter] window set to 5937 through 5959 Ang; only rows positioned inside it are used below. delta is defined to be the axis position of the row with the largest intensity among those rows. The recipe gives 5945.0 Ang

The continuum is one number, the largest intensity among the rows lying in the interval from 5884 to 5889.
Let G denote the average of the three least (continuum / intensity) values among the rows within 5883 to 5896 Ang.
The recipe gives 1.06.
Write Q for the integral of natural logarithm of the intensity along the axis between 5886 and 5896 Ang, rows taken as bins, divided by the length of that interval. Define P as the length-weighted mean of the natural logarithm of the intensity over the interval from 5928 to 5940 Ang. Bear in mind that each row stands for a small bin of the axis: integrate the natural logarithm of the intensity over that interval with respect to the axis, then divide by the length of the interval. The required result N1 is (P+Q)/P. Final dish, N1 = 1.966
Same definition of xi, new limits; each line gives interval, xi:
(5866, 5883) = -4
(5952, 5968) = -3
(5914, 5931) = -10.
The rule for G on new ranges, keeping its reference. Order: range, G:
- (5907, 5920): 1.02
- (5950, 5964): 1.02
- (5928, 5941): 1.02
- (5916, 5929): 0.97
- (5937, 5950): 0.98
